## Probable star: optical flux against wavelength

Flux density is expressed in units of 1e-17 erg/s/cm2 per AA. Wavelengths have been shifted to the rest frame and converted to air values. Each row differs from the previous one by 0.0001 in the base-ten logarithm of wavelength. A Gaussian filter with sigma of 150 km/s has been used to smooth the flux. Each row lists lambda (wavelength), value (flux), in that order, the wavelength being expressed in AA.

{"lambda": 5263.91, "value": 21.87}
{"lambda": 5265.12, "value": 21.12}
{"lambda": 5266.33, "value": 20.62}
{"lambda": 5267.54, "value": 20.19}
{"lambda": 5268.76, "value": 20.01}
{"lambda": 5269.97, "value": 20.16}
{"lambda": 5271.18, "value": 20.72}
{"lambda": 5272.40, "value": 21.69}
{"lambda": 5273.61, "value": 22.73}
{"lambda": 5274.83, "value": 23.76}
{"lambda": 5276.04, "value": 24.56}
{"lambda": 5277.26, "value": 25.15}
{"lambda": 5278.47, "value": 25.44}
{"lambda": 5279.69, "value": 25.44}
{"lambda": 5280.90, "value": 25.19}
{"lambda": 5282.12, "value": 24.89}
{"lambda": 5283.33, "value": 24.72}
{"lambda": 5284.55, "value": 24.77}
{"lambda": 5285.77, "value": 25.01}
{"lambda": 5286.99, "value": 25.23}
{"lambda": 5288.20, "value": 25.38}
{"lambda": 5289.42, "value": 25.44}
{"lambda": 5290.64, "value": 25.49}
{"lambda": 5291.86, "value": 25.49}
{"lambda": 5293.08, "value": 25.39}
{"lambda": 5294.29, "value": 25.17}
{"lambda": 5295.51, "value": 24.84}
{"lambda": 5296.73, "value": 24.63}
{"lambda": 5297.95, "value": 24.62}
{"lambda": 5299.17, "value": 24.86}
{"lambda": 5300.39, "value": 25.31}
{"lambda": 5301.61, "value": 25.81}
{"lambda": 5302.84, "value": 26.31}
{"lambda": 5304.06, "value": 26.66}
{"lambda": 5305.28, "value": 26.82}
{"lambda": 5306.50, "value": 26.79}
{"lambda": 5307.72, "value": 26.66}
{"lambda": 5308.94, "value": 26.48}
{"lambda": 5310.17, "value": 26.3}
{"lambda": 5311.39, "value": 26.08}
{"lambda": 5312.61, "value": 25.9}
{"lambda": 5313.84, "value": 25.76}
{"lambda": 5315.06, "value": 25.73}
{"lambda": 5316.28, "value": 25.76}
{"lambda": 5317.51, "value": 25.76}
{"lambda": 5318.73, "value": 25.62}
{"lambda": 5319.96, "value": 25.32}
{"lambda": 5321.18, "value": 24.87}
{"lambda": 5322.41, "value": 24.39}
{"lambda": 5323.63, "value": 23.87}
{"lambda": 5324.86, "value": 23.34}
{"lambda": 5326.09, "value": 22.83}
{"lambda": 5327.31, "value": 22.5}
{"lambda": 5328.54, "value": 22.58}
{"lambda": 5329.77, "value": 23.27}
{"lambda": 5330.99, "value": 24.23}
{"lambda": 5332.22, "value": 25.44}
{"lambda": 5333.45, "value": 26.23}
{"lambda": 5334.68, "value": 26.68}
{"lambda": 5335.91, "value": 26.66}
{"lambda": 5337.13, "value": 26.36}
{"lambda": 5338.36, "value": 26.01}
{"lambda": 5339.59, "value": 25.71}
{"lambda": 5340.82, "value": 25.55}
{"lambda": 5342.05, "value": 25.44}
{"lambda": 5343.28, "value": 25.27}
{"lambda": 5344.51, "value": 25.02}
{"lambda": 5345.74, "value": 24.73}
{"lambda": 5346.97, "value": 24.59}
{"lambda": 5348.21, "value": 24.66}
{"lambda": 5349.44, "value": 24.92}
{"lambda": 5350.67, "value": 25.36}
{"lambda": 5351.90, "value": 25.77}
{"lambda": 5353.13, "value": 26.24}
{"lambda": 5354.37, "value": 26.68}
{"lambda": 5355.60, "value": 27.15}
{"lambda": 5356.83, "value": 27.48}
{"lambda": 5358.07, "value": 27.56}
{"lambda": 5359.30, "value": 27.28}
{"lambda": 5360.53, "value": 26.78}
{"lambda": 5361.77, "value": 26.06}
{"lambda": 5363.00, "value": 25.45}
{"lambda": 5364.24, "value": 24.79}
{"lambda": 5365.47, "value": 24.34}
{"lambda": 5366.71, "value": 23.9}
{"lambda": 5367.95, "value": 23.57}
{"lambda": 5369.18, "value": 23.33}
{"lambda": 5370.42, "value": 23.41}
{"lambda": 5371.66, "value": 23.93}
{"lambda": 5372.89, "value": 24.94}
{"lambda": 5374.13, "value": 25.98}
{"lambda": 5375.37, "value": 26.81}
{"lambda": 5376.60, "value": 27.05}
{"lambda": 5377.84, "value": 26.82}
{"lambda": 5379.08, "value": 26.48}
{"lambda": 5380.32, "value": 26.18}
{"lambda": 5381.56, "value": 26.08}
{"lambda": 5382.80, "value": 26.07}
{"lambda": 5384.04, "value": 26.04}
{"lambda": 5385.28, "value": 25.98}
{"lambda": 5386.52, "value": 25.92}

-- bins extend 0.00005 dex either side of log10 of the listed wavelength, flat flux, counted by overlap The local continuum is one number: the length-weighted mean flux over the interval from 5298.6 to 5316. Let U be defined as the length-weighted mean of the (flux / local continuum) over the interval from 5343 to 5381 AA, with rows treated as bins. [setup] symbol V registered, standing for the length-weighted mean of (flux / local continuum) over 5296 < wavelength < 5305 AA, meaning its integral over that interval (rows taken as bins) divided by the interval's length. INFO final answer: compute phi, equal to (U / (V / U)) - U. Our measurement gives 0.003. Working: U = 0.980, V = 0.976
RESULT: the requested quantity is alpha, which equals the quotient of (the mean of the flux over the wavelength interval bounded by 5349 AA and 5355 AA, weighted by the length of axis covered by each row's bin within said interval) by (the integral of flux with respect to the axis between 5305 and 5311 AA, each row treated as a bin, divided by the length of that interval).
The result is 0.97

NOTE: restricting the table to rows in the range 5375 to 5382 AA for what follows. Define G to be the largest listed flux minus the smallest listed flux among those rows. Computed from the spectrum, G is 0.97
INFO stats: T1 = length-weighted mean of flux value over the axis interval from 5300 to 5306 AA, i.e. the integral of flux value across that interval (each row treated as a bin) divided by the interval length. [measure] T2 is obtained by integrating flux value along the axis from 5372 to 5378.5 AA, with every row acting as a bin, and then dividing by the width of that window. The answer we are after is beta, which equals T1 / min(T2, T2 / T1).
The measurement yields 26.2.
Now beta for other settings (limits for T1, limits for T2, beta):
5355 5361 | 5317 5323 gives 29.6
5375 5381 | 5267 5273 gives 34.6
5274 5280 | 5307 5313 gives 23.3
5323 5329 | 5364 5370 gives 22.2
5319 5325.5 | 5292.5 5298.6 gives 23.8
